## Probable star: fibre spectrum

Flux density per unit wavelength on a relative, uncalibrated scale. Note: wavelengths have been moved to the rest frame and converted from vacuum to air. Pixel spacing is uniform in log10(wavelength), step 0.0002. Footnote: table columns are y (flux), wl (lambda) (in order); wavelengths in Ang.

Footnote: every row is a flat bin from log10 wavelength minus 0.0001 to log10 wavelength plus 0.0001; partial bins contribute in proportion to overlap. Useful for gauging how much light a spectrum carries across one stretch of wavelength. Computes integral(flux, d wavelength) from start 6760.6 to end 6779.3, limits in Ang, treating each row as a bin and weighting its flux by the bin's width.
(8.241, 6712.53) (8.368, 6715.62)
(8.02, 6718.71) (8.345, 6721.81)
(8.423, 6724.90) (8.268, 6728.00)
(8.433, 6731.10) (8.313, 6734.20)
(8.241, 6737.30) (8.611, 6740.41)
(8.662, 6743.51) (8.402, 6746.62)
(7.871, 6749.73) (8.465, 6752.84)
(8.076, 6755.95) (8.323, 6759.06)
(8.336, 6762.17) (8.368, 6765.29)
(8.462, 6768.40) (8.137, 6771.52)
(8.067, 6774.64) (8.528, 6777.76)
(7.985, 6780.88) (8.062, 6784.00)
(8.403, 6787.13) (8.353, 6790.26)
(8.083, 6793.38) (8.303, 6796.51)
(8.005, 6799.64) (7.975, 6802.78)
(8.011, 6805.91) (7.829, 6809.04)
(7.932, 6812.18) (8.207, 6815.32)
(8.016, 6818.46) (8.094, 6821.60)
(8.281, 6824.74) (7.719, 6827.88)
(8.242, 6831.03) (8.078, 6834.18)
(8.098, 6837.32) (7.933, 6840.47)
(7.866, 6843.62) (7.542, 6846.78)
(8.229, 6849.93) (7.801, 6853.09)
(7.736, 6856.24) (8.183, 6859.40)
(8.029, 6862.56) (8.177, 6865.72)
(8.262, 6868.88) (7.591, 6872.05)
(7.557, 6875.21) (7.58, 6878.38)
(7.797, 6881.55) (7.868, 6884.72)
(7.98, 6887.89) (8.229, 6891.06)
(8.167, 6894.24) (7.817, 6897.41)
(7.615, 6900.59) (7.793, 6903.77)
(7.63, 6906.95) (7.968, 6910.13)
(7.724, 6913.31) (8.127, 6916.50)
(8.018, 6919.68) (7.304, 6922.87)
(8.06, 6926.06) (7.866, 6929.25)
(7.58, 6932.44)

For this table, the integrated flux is 156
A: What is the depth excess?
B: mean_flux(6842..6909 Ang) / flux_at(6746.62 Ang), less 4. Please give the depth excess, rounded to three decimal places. -3.062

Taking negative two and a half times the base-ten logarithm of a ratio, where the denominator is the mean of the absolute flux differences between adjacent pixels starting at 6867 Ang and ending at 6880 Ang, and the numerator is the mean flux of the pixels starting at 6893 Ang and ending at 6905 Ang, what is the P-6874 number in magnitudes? -3.77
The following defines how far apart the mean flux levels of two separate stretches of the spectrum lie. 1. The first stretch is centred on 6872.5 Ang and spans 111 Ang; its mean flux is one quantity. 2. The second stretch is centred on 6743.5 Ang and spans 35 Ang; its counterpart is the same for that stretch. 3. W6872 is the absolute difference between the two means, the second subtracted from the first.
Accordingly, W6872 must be 0.416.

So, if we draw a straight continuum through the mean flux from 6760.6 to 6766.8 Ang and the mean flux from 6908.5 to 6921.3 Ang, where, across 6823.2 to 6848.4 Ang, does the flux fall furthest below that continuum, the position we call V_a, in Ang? 6846.78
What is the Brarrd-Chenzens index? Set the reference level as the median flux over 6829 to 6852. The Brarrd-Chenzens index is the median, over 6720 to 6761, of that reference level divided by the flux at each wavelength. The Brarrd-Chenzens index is 0.97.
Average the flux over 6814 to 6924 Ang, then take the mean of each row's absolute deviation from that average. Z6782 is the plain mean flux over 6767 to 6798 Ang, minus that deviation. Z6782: 8.02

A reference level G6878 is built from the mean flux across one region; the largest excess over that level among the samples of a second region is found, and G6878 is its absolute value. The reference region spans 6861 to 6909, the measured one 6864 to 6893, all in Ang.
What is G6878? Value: 0.39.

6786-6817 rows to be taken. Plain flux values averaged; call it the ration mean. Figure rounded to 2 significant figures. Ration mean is 8.1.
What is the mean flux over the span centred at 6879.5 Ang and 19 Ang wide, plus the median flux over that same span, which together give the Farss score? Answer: 15.4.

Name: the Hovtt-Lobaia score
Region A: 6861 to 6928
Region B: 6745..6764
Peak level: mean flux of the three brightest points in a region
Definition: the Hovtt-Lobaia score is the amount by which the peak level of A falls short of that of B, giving 0.18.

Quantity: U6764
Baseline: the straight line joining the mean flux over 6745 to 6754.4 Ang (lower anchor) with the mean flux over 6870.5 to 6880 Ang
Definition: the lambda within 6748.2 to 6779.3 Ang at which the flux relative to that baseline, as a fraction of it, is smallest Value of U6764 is 6749.73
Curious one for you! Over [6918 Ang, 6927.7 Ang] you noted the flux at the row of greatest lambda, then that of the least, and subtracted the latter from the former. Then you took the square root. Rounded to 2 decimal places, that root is 0.20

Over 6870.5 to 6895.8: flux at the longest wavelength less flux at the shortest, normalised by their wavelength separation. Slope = 0.026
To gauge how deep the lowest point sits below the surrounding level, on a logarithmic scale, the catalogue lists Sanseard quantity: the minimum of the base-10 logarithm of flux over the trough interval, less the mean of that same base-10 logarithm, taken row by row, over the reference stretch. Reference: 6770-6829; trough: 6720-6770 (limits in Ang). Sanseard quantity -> -0.013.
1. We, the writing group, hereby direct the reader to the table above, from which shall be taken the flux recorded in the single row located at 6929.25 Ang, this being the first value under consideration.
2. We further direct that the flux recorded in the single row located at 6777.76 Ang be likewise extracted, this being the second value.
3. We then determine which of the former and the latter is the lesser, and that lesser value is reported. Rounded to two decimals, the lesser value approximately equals 7.87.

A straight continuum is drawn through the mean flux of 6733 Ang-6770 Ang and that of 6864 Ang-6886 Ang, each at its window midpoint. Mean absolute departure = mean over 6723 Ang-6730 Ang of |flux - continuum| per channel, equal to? 0.10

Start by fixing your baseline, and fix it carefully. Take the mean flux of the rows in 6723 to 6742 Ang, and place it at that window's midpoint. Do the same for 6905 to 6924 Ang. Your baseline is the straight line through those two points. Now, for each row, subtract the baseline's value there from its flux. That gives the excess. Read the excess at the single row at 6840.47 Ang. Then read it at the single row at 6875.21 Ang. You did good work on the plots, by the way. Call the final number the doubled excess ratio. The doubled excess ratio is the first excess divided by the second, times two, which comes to 0.6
